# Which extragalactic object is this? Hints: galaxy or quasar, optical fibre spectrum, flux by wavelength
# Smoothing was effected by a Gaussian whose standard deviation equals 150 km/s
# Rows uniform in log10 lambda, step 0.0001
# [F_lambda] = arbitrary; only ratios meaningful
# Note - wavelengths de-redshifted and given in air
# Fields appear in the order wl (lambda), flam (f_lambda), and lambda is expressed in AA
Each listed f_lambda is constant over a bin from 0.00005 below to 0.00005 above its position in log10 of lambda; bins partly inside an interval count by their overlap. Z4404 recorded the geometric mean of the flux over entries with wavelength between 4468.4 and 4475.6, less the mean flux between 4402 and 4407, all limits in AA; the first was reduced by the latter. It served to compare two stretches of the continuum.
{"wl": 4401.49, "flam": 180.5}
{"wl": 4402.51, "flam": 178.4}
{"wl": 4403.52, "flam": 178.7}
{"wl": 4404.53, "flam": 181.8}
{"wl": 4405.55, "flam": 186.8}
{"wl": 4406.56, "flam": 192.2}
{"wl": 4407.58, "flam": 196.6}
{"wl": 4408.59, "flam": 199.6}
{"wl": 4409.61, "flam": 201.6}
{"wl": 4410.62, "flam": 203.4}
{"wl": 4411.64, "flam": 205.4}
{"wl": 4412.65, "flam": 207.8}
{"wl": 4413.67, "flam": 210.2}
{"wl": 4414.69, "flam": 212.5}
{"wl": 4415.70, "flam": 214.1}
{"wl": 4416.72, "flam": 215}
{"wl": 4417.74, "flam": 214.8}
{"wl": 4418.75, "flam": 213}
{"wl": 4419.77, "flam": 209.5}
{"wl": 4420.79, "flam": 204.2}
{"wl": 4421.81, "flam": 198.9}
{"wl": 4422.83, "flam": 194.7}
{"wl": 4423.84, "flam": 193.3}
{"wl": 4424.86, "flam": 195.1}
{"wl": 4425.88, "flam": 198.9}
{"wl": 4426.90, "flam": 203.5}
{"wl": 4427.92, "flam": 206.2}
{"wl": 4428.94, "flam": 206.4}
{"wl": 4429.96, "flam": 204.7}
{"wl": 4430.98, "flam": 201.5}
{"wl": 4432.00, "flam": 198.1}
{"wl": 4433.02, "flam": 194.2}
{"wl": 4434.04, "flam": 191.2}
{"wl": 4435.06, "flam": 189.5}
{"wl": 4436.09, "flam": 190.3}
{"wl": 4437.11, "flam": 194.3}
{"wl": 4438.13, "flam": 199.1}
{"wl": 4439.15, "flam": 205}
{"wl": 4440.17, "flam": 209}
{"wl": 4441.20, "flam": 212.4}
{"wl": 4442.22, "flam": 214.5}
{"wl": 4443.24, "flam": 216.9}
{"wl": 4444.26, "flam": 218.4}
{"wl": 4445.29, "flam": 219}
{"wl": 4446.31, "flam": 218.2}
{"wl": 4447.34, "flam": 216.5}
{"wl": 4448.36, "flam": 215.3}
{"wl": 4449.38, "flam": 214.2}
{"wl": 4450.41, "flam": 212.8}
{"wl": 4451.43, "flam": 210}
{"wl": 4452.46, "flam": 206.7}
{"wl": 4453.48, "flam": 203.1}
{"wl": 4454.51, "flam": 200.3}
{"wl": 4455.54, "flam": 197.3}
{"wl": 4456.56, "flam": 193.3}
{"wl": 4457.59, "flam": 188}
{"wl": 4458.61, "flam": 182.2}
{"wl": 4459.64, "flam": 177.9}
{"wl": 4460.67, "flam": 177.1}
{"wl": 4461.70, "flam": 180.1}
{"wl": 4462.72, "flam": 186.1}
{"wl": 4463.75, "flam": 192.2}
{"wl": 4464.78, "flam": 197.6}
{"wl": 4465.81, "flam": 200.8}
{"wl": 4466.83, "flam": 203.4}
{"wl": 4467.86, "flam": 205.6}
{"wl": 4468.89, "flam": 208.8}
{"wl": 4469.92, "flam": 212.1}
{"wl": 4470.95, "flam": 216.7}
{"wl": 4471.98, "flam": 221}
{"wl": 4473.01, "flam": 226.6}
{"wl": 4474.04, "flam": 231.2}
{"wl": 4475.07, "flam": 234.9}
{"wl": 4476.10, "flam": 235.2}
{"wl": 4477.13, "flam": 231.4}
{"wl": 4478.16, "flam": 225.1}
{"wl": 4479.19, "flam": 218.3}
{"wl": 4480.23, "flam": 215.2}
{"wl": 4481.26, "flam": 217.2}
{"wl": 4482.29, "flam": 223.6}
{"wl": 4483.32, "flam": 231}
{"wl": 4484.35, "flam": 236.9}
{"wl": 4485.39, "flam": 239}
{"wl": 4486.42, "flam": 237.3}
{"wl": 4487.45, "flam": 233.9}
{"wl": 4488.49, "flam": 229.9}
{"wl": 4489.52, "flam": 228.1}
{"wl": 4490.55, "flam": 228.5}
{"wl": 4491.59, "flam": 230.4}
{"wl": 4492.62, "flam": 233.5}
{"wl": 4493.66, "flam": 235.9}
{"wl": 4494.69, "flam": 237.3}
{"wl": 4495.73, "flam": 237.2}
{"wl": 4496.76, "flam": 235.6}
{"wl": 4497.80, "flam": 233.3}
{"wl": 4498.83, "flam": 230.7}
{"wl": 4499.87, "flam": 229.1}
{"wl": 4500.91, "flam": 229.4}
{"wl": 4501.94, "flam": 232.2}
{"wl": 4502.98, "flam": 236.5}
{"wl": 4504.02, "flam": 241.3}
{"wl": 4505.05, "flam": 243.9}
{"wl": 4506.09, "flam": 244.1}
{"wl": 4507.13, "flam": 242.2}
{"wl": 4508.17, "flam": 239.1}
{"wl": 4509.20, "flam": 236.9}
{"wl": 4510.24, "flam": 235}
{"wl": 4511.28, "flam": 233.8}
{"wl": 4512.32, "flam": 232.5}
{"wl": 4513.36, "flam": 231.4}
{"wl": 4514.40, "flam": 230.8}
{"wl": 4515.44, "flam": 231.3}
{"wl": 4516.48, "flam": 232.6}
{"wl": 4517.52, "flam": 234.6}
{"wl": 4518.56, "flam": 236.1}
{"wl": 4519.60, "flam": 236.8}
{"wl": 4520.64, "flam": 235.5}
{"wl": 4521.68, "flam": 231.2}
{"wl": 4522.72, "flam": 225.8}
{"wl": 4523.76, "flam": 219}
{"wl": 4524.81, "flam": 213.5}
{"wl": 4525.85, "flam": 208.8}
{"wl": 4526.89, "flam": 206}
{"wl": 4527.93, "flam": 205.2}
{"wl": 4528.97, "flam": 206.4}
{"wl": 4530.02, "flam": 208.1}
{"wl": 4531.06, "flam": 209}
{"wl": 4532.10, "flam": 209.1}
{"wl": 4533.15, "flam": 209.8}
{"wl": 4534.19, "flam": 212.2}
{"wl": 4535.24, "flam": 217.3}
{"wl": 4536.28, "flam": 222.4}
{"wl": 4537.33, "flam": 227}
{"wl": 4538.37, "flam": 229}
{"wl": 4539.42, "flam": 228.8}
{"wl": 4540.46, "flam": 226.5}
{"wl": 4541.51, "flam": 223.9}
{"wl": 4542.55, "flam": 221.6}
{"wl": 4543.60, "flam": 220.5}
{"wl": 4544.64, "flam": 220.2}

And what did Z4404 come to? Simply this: 38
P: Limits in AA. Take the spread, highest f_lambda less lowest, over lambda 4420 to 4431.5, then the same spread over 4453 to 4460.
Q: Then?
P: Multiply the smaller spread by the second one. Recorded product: 330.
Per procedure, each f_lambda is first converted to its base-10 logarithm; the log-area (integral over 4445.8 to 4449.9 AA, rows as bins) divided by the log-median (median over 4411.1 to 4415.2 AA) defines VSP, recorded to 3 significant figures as 4.12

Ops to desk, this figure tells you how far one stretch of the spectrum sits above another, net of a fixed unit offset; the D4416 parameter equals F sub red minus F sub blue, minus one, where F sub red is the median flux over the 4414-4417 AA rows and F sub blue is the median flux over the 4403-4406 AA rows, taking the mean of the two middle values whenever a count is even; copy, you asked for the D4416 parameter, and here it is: 31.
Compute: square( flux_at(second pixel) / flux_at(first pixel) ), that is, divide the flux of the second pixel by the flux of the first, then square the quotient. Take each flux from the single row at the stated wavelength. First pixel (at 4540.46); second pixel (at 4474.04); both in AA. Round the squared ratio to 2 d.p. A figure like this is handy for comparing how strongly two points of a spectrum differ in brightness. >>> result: 1.04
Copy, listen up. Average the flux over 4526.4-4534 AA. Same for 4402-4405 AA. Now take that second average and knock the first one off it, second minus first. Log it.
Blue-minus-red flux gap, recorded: -28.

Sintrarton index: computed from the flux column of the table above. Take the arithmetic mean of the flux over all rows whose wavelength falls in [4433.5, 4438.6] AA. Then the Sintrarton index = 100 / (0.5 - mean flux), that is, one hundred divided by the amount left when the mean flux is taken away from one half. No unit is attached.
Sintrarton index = -0.520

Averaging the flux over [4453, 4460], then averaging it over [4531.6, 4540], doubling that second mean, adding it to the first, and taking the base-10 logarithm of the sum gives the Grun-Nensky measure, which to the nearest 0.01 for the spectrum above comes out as 2.80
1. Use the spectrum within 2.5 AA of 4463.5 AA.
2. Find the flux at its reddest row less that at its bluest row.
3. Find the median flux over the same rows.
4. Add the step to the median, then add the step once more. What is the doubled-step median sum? 234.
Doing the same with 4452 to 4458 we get 161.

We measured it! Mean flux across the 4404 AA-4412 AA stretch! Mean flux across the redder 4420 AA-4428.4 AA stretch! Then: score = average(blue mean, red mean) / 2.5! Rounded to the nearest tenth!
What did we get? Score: 79.1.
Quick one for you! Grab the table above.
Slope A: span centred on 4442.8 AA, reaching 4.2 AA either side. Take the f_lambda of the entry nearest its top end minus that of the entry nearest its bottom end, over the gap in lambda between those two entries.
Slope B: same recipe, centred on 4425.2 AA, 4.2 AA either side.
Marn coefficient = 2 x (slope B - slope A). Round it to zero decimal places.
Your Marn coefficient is -2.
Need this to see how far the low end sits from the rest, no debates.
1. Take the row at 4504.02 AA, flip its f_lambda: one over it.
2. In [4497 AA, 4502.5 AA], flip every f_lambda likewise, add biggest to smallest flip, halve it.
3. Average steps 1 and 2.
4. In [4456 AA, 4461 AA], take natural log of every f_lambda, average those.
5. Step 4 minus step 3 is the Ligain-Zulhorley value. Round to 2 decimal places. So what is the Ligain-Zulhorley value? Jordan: 5.21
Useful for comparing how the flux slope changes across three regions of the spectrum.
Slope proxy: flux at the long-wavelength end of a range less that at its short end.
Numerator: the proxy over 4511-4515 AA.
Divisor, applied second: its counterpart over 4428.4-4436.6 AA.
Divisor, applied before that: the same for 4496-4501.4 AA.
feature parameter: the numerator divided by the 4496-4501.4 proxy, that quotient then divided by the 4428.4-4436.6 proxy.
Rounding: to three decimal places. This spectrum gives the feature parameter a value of -0.030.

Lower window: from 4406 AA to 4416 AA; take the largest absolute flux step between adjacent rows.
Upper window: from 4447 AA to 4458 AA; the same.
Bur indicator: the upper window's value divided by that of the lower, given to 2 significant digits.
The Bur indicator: 1.2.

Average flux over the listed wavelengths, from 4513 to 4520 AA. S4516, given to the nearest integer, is 233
